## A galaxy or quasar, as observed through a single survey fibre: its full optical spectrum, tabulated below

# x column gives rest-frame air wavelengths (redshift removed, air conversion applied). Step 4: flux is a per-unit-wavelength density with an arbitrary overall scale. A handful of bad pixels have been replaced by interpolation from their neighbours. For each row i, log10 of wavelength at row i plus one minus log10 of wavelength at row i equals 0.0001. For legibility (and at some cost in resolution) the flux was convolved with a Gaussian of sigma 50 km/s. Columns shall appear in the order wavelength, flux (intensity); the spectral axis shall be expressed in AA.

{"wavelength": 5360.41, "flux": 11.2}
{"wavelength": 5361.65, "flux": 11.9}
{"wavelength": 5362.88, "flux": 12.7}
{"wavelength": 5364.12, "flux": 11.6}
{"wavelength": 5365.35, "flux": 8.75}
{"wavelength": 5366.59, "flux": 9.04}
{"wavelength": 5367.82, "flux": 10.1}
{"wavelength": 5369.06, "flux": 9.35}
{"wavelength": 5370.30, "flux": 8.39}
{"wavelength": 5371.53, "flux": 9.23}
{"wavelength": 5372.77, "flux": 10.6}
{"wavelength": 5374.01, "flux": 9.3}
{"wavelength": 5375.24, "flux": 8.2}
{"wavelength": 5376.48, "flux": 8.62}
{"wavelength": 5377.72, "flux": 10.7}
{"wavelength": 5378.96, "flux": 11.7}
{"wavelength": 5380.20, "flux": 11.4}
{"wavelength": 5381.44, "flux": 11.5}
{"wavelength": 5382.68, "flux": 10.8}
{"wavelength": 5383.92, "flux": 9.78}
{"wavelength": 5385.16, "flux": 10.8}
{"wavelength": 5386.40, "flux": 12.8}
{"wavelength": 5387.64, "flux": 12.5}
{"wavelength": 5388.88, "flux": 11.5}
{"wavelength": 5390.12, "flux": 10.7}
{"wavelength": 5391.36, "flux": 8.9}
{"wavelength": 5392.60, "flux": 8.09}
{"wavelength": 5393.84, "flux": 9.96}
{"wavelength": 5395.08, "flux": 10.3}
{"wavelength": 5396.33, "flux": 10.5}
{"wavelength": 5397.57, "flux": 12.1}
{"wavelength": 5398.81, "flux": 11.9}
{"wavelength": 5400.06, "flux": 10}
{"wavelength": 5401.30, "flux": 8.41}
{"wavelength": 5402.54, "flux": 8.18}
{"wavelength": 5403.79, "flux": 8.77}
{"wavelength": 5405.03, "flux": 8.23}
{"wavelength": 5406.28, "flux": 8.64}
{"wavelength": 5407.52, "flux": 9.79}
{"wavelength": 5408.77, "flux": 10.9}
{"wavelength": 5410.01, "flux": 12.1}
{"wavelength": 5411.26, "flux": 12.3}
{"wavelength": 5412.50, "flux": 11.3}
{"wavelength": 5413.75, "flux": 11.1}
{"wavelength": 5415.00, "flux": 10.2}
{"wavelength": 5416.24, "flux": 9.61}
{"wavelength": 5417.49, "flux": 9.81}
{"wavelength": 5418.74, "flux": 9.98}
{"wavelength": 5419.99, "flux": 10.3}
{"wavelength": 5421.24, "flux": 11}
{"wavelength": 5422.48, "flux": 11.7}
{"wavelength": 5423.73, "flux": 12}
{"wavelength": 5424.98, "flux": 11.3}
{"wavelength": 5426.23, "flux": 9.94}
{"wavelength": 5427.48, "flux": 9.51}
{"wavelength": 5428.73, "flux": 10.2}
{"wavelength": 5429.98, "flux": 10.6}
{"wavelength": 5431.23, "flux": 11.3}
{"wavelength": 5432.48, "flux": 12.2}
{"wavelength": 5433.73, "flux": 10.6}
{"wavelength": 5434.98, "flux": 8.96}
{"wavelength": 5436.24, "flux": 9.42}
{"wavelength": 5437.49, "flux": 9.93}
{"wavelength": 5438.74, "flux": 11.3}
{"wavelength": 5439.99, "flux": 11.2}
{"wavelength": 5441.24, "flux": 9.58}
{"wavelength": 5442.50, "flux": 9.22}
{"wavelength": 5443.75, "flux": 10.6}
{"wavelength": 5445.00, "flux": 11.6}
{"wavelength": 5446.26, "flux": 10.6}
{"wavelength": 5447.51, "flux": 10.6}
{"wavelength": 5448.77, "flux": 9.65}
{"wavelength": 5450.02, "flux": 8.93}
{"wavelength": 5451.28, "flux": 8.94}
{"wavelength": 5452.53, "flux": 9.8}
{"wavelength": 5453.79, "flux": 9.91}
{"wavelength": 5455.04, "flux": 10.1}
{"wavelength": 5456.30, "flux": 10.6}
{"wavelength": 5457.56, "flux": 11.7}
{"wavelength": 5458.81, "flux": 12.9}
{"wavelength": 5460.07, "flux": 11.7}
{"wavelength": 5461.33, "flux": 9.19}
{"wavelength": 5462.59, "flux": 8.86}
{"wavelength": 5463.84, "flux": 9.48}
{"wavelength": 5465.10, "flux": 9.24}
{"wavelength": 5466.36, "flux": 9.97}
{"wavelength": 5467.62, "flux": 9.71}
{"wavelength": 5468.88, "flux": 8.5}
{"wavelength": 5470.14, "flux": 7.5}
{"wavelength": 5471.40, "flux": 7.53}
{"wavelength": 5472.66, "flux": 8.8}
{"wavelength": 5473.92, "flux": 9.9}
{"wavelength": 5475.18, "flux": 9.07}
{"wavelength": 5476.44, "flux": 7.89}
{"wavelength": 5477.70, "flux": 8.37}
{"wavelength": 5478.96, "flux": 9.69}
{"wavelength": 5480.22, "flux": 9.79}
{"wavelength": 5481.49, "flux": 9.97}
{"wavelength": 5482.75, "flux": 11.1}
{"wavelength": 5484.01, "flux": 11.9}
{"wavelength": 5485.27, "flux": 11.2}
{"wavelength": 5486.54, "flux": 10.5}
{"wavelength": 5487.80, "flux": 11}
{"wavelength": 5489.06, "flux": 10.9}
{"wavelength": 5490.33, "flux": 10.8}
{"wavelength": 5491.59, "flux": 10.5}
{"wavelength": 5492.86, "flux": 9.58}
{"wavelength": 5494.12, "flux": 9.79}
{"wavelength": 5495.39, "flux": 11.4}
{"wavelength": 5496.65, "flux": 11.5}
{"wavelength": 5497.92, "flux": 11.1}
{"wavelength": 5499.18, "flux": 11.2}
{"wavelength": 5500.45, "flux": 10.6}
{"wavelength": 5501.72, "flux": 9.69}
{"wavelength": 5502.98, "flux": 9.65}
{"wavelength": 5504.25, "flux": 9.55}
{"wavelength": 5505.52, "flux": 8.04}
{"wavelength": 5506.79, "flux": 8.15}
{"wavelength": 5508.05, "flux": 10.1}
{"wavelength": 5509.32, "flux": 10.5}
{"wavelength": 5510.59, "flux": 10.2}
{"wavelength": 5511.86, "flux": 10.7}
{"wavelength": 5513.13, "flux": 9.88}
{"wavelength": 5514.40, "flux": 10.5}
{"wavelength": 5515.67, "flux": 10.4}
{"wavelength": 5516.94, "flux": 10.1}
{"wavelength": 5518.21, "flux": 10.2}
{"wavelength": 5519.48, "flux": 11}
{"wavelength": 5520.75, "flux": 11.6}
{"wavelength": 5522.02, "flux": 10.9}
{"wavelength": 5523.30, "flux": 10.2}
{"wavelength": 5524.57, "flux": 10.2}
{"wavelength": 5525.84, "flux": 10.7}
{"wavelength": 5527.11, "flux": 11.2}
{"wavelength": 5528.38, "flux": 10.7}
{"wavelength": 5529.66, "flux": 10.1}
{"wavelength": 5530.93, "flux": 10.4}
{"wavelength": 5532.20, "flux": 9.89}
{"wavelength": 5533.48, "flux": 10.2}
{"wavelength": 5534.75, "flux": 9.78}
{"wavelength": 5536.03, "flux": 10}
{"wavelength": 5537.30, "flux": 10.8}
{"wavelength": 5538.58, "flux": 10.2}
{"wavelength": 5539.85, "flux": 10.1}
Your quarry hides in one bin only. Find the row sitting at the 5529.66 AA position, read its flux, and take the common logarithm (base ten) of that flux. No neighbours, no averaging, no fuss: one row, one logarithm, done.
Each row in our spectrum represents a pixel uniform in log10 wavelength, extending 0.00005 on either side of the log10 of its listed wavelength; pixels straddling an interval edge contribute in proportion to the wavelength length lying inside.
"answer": 1.00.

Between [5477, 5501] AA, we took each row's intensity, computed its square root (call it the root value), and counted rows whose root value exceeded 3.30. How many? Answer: 9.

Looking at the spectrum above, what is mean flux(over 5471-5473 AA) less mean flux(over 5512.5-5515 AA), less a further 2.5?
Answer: -4.5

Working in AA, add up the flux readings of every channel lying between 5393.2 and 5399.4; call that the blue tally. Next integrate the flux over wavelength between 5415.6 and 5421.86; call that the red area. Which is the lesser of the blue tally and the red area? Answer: 55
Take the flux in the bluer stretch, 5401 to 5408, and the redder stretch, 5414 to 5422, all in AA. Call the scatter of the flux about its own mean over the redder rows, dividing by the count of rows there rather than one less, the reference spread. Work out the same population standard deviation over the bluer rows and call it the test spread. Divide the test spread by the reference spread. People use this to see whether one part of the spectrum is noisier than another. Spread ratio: 1.2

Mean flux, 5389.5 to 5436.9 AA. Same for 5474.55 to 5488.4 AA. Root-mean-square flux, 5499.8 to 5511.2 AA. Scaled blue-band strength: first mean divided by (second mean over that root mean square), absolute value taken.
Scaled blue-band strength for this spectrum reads 9.9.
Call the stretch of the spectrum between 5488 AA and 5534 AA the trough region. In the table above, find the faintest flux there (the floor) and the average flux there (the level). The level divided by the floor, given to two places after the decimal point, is 1.29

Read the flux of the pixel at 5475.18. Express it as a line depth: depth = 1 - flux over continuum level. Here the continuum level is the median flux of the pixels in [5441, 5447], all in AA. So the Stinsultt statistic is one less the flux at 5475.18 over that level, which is 0.14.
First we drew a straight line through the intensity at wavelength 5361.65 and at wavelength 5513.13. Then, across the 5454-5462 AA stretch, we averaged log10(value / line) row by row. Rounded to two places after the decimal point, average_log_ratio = 0.01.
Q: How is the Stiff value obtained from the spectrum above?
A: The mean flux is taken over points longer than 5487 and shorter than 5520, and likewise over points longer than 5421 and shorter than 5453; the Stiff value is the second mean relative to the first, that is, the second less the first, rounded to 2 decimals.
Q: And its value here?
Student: 0.14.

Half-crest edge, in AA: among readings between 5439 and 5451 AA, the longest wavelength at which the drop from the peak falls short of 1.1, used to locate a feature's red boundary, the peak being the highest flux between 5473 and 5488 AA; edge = 5445.00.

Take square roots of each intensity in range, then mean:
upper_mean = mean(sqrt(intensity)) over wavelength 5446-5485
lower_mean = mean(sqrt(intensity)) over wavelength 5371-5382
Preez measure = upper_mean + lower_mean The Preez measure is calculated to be 6.29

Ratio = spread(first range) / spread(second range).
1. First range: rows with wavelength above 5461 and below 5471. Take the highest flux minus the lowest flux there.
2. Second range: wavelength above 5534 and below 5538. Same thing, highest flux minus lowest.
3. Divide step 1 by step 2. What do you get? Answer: 2.4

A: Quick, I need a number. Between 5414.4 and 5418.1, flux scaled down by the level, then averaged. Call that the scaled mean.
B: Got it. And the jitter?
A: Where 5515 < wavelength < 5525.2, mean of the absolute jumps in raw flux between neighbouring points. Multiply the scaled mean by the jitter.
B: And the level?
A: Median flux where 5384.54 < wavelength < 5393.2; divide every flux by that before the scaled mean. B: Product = 0.42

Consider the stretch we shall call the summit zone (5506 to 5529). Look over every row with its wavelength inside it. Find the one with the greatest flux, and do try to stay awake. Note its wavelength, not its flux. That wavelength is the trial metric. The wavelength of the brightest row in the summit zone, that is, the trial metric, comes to 5520.75 AA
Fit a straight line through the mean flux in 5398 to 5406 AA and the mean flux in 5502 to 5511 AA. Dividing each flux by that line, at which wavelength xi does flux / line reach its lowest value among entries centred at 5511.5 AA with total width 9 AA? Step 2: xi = 5513.13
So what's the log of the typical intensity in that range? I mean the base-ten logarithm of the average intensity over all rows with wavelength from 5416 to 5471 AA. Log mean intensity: 1.01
